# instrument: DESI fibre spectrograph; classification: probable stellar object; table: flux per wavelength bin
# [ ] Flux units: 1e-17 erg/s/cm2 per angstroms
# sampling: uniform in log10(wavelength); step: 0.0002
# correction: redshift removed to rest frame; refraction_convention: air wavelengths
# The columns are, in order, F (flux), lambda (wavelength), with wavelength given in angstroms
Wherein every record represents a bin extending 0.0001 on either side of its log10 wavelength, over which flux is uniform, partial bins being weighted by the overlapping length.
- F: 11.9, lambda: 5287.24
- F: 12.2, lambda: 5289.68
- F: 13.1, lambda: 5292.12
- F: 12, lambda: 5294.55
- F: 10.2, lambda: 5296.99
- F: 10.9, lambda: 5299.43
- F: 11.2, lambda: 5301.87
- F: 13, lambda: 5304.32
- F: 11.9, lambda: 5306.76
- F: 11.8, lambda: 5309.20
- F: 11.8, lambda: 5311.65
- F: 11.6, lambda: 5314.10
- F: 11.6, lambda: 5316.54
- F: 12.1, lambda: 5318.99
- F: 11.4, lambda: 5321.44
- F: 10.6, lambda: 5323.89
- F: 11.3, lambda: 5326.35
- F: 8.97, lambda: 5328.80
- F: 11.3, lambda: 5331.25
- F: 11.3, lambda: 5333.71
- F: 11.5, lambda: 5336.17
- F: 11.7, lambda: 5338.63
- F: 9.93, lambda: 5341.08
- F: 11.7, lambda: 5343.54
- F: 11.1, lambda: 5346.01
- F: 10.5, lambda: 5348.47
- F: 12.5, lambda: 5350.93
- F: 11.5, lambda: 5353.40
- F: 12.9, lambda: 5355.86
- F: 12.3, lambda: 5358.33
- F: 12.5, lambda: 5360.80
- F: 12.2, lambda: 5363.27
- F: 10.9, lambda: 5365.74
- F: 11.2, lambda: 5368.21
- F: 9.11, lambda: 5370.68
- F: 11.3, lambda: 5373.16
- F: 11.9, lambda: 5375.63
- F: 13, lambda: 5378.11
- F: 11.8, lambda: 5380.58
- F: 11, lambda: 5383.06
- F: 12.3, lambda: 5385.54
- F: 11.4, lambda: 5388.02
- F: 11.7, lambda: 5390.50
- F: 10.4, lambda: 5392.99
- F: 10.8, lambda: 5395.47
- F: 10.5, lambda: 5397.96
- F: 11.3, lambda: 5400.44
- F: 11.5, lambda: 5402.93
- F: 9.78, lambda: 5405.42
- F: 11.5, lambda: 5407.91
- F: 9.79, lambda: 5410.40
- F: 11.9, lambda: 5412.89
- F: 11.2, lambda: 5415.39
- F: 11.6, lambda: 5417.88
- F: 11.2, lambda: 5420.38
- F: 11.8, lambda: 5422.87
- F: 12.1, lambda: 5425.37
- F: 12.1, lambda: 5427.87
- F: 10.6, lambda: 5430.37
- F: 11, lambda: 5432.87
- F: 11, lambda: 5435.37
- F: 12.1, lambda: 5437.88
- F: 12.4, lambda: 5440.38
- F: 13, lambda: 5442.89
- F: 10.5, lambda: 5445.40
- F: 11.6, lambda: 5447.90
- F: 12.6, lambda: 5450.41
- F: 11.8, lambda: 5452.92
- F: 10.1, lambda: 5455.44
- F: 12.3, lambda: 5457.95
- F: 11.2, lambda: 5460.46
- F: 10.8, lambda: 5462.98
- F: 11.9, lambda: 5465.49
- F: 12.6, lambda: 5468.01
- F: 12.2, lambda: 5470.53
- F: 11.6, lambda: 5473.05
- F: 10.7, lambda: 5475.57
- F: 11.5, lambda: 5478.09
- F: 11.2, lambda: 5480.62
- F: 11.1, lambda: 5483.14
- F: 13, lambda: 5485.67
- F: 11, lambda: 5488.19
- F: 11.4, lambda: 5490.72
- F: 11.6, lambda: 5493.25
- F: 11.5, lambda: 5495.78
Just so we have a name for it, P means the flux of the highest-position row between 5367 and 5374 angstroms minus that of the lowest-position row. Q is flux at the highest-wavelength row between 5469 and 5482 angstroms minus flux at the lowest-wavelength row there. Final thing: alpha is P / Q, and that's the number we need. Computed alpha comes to -0.10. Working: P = 0.1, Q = -1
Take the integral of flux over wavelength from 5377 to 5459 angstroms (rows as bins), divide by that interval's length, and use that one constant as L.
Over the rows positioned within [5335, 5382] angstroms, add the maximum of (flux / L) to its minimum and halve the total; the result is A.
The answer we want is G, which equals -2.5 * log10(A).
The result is 0.037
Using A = 0.966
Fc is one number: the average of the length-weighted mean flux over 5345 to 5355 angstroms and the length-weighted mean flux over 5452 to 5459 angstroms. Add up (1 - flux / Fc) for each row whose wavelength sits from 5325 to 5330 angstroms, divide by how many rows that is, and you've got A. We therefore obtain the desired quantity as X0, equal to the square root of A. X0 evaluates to 0.33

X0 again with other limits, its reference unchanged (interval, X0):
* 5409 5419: 0.16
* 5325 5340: 0.19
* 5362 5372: 0.22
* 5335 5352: 0.11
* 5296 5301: 0.27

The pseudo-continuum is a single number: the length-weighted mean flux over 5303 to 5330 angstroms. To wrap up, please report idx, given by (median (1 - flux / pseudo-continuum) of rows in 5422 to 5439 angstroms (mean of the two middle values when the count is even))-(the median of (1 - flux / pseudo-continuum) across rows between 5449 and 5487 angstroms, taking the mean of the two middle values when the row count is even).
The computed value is -0.02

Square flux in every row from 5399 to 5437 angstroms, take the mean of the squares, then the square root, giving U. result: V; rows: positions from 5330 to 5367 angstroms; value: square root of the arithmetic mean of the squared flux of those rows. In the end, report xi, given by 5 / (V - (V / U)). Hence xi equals 0.472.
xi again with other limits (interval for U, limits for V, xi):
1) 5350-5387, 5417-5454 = 0.466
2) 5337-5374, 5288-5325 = 0.467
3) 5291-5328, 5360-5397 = 0.477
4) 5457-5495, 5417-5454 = 0.467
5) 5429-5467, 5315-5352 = 0.489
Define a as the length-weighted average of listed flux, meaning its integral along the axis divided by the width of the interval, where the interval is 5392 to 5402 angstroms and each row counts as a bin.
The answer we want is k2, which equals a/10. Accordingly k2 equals 1.08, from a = 10.8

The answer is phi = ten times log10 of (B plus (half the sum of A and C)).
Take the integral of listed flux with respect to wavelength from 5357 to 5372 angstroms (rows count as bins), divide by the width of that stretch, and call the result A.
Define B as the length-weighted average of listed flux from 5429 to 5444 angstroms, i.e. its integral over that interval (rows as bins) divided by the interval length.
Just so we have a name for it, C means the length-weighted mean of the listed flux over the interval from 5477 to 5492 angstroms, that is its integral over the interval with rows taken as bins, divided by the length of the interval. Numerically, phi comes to 13.6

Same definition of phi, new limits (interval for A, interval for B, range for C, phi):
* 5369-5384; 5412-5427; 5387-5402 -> 13.6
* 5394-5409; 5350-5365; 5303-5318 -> 13.7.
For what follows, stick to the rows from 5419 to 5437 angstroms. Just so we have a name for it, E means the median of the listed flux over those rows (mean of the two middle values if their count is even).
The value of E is 11.2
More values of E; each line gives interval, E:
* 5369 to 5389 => 11.6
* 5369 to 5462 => 11.5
